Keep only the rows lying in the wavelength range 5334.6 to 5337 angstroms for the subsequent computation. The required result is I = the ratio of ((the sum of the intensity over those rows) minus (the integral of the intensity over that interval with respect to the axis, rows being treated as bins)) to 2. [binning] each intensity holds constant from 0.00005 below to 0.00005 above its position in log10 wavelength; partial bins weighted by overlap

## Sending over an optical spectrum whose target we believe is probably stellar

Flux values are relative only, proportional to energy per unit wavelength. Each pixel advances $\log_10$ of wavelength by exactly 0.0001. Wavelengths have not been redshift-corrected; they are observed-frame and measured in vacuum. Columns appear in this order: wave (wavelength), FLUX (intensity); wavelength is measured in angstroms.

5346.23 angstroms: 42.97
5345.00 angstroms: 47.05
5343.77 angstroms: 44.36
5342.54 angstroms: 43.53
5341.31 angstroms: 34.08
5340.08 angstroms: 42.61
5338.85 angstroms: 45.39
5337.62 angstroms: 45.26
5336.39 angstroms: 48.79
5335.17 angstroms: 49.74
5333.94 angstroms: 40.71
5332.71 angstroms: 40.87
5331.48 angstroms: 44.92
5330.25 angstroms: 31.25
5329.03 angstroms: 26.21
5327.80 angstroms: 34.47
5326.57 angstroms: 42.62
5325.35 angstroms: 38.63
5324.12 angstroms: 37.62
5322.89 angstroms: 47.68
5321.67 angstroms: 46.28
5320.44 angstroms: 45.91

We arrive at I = -10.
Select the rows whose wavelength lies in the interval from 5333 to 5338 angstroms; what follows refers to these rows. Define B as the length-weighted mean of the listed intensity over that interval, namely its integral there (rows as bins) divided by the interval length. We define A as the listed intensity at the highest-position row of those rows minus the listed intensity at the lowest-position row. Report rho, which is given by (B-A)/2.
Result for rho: 21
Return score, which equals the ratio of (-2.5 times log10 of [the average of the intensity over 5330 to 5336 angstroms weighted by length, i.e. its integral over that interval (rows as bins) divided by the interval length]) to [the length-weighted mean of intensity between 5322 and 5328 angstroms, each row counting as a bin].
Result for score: -0.100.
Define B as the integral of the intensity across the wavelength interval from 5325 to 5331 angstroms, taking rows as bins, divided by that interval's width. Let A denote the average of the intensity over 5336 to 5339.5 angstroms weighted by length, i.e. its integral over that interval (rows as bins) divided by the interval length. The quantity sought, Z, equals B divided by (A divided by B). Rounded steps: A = 46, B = 34.7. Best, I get 26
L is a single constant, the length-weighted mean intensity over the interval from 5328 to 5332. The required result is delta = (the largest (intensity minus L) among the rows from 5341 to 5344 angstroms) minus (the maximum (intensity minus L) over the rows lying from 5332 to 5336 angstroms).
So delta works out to -5.4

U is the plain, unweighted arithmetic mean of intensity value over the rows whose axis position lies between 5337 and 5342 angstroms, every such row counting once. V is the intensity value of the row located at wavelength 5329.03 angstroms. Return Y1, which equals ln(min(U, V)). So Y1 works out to 3.27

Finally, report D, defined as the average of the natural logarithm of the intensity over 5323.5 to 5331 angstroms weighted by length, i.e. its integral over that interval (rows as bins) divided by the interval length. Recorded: 3.55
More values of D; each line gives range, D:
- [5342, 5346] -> 3.80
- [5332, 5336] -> 3.78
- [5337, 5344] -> 3.74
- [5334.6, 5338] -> 3.88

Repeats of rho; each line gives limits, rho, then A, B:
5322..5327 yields 23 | -5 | 42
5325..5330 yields 24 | -12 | 35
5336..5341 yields 25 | -6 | 45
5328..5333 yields 10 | 15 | 35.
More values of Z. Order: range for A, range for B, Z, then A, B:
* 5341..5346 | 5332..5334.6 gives 39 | 43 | 41.0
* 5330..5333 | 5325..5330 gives 31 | 40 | 35.1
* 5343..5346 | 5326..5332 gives 28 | 45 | 35.7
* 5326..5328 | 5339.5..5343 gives 41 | 39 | 39.9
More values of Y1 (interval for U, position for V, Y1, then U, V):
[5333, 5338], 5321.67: 3.83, 46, 46.28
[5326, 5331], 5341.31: 3.52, 34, 34.08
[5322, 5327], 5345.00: 3.73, 42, 47.05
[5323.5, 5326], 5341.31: 3.53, 38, 34.08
